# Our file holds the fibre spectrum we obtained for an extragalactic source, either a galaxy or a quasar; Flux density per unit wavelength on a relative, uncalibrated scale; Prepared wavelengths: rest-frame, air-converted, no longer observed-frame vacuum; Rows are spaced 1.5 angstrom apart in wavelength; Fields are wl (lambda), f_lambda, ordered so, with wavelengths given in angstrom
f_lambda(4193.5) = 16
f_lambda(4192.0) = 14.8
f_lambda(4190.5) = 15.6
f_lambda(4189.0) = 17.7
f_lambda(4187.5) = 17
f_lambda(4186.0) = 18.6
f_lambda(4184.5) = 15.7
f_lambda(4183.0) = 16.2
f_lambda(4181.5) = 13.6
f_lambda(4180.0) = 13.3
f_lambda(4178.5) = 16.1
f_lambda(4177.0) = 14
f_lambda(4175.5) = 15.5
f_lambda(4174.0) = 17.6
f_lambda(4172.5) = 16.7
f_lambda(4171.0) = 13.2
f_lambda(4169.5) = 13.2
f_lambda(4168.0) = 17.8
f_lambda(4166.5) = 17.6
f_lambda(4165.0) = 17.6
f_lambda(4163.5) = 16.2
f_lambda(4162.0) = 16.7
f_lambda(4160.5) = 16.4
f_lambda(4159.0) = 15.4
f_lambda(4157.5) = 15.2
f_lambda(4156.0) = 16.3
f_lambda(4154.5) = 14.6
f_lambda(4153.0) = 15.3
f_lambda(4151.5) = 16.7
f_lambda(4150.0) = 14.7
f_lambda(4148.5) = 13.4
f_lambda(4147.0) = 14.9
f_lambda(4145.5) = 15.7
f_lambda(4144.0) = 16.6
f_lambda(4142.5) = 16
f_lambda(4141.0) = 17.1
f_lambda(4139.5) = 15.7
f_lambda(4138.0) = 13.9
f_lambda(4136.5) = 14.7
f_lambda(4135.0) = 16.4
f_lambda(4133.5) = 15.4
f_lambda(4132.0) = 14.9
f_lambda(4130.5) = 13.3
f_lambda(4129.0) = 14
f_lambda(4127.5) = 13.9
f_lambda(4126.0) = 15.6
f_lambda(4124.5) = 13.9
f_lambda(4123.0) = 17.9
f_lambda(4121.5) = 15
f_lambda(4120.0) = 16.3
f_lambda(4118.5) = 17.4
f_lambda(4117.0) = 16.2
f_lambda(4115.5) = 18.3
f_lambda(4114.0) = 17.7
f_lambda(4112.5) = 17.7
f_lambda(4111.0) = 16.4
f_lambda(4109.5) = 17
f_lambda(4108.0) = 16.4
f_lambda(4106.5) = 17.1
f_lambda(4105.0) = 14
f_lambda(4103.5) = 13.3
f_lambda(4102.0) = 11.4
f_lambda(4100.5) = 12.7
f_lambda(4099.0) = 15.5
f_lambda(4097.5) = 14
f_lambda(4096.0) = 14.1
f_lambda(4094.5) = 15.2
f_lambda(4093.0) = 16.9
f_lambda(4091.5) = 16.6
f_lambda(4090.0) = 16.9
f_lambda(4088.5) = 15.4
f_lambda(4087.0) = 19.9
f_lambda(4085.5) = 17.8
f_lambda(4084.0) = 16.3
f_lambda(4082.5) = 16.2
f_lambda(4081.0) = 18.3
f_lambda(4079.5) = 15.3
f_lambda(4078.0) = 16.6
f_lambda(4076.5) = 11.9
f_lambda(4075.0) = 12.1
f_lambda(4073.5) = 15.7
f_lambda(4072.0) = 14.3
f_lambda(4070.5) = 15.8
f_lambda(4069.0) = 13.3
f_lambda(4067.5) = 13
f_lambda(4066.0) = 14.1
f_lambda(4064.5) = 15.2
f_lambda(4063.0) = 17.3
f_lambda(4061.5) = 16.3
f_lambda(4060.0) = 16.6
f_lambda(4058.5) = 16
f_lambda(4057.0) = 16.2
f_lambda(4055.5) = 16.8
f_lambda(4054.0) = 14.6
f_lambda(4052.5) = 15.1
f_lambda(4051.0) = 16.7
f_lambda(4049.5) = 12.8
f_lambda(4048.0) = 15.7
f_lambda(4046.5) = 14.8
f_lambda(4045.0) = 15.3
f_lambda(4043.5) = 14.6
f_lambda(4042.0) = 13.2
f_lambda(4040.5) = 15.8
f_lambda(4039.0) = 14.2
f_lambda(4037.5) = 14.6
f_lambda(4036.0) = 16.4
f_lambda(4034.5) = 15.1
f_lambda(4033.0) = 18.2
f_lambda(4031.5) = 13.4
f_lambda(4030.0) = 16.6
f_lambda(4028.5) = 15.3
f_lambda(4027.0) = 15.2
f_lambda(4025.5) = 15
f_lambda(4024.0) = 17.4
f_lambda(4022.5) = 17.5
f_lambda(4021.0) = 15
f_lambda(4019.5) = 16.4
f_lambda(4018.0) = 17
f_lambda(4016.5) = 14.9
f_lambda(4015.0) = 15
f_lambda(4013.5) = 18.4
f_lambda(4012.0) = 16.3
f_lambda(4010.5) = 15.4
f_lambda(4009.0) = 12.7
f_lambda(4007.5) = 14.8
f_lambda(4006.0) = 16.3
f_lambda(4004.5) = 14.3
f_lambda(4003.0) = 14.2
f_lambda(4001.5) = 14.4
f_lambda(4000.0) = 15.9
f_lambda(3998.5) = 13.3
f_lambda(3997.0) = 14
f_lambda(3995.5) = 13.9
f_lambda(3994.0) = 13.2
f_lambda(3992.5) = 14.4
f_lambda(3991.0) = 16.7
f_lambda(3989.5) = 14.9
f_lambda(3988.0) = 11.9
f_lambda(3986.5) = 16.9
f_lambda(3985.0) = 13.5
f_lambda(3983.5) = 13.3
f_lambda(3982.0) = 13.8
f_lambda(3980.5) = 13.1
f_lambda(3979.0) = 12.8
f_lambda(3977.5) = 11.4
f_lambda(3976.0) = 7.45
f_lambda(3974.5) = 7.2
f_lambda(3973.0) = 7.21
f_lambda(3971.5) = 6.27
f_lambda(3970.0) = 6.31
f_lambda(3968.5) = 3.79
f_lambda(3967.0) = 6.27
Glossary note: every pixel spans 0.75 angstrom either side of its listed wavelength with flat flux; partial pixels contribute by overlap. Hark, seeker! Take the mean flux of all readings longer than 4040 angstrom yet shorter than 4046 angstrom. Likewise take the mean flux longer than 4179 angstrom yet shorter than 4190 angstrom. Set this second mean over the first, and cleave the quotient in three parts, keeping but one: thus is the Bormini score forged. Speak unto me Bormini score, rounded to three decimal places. 0.363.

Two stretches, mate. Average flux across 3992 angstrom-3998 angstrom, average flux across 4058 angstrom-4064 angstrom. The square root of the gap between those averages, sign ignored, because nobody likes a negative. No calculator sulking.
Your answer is 1.6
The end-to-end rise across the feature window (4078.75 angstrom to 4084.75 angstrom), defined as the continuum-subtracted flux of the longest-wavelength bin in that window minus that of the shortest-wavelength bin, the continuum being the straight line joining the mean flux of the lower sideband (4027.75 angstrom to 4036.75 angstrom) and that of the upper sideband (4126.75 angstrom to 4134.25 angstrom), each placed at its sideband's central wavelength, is 1.1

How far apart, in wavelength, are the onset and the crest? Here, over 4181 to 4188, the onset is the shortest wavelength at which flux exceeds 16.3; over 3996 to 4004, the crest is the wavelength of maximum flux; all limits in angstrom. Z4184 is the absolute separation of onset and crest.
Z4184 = 186.0 angstrom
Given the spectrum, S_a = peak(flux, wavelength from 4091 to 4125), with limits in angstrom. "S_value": 18.3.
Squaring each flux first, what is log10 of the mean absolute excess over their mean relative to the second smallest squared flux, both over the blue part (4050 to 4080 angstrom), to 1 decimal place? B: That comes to -0.6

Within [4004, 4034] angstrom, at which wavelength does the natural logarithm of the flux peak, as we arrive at 4013.5 angstrom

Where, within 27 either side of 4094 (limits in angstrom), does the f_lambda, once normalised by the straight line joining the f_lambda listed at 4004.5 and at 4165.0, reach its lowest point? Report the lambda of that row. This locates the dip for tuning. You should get 4102.0 angstrom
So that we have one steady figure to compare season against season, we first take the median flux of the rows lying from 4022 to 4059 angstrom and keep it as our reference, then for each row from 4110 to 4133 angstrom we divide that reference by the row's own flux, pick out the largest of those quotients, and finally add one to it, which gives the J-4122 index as 2.15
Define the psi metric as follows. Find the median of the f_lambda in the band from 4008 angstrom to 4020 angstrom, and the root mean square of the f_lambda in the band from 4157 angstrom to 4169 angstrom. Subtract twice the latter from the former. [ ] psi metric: -17.4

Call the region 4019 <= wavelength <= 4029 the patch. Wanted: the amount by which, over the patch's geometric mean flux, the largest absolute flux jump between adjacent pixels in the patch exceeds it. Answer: -13.4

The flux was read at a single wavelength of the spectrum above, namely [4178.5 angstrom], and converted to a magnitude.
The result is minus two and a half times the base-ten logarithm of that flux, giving -3.02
